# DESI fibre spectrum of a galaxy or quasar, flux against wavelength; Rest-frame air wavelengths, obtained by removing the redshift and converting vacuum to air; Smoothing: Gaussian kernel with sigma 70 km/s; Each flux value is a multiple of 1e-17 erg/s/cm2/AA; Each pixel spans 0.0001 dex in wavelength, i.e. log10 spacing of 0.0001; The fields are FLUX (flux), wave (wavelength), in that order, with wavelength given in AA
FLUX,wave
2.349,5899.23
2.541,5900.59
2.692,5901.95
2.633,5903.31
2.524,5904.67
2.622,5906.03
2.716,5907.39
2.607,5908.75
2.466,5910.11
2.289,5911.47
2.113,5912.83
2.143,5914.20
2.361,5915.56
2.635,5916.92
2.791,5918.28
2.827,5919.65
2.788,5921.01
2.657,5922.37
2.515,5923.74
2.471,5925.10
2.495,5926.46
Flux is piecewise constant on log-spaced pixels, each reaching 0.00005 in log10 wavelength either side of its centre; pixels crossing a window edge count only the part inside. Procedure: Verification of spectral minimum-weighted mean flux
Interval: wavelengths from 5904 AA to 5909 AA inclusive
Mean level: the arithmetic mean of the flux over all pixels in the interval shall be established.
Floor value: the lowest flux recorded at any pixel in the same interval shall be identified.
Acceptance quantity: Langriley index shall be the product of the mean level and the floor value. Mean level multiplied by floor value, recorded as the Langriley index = 6.6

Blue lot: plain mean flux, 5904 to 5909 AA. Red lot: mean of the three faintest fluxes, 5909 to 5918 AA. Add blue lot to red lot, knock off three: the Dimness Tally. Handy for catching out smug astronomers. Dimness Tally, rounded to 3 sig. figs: 1.80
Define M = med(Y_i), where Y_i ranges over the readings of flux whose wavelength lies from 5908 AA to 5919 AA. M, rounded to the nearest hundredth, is 2.41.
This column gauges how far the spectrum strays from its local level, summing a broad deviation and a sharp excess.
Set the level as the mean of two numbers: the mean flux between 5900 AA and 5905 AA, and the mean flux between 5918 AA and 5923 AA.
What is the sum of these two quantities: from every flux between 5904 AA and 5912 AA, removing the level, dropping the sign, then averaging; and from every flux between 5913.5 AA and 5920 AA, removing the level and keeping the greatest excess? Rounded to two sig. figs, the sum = 0.30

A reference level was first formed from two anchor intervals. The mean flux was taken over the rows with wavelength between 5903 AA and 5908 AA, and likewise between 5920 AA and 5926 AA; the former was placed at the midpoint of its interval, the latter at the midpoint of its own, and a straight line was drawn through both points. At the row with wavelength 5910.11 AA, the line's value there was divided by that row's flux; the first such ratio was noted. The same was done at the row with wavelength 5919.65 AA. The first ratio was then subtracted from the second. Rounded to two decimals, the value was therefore -0.14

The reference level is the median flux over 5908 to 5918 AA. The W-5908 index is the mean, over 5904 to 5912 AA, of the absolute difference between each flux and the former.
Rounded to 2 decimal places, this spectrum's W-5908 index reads 0.20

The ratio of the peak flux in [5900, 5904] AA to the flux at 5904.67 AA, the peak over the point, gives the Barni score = 1.07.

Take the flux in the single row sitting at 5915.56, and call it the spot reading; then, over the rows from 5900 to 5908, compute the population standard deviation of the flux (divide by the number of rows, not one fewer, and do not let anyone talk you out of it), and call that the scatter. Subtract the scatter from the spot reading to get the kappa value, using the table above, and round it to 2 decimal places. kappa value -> 2.29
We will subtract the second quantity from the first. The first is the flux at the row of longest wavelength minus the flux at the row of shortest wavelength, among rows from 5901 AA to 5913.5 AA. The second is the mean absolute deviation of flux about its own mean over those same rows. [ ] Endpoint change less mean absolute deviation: -0.73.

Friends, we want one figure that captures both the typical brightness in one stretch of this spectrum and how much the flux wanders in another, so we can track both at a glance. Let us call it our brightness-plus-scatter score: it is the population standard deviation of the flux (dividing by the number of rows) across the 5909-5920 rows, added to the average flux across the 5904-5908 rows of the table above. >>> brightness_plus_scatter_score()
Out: 2.88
